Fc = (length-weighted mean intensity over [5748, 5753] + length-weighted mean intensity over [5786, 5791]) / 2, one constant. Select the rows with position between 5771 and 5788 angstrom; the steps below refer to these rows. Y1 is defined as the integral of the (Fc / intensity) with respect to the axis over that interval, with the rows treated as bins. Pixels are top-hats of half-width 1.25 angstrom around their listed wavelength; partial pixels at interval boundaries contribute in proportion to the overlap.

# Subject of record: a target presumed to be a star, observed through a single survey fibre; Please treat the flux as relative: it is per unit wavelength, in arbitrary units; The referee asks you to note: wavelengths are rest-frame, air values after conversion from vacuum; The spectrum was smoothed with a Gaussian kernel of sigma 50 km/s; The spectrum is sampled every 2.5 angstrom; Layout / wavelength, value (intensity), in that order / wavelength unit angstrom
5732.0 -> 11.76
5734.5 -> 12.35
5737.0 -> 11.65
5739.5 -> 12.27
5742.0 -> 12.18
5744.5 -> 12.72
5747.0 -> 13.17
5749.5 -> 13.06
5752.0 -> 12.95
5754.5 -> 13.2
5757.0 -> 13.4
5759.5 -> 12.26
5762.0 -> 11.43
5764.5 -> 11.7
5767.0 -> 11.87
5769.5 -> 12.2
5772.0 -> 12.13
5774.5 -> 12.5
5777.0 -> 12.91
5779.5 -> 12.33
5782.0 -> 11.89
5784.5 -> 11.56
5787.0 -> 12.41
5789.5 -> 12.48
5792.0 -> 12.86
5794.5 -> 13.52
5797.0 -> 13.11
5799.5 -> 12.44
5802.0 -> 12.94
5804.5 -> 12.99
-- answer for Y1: 17.7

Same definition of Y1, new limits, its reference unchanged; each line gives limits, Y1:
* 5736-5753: 17.2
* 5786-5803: 16.9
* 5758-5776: 19.1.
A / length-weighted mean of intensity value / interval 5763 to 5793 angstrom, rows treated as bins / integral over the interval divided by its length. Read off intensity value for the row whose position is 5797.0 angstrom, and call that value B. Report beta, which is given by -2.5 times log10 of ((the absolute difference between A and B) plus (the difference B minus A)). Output -0.6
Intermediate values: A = 12.2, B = 13.11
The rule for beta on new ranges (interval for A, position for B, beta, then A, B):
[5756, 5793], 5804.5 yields -0.4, 12.3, 12.99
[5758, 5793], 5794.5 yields -1.1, 12.2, 13.52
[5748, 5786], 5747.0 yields -0.5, 12.4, 13.17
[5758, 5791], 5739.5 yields 1.5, 12.1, 12.27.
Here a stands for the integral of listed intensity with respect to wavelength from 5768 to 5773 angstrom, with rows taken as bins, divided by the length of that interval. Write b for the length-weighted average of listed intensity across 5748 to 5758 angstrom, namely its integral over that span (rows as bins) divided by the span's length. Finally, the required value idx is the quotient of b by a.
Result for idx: 1.08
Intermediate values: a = 12.2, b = 13.15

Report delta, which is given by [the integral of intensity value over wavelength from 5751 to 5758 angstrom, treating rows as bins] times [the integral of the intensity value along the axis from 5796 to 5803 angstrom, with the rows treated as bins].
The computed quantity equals 8279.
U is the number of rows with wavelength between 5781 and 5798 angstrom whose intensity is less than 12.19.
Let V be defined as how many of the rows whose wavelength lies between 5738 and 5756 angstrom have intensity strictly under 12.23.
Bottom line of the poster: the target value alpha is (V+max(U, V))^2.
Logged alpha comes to 9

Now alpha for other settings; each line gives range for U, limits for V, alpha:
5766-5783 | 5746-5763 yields 16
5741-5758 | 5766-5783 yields 64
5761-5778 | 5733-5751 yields 36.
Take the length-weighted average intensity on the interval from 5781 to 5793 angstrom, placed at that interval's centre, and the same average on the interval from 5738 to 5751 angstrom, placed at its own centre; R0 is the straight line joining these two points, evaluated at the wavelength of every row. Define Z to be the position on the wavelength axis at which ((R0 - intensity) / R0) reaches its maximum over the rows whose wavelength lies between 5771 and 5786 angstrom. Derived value 5784.5 angstrom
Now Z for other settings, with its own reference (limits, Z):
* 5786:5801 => 5787.0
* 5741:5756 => 5742.0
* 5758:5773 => 5762.0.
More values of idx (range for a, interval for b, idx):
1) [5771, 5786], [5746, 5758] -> 1.08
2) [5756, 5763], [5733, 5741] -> 0.98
